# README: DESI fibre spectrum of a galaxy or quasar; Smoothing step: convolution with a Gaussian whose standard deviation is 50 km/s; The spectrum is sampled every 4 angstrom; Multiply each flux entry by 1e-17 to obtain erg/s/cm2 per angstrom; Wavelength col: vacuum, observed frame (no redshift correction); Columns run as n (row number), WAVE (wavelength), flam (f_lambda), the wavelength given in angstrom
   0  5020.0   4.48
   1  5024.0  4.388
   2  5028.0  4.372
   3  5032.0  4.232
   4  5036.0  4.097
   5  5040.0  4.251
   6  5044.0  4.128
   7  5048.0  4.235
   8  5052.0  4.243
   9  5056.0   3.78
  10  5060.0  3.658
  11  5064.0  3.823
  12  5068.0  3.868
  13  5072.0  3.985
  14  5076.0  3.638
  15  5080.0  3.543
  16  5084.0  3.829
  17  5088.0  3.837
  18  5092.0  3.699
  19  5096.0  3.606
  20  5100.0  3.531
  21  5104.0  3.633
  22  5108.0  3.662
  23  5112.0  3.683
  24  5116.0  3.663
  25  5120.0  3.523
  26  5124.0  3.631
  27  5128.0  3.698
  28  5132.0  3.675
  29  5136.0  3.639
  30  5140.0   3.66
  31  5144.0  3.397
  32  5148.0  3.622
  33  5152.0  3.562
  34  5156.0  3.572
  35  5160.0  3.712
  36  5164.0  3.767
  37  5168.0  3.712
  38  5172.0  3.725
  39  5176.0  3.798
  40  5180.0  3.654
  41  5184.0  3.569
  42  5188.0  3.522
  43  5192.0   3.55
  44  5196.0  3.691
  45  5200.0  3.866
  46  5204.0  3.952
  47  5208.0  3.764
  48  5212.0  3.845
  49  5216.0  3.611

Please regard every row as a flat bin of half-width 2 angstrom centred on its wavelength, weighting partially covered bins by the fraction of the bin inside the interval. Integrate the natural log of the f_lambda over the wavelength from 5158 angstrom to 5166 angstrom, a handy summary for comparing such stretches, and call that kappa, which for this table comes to 10.6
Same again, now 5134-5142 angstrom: 10.4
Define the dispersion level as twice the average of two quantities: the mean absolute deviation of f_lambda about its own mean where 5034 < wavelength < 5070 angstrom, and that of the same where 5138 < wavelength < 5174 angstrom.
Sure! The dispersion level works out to 0.29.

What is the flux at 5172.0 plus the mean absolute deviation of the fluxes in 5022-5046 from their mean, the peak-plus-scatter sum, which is 3.82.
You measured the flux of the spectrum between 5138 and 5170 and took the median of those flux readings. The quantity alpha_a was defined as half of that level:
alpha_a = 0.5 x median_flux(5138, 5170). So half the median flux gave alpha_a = 1.82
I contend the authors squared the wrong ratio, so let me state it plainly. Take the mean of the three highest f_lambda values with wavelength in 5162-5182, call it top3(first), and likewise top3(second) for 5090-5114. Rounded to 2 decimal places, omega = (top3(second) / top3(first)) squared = 0.96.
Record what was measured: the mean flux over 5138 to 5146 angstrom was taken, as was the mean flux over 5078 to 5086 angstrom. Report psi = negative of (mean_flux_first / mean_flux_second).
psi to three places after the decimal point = -0.957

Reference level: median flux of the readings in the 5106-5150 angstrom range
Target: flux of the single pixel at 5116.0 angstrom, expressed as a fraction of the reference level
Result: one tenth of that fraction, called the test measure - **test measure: 0.100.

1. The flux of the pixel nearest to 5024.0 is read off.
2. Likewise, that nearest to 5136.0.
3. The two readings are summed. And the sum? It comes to 8.0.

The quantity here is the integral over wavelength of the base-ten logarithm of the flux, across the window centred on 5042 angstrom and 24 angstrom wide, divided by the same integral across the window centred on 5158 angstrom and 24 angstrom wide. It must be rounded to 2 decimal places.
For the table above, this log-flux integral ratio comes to 1.11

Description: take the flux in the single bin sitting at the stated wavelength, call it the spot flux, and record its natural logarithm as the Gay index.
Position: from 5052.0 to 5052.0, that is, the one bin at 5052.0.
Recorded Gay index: 1.45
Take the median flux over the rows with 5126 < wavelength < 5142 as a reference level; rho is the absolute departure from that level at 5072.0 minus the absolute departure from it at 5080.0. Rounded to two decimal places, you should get 0.19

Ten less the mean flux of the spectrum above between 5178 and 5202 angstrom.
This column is 6.36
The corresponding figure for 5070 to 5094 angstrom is 6.24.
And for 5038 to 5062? 5.95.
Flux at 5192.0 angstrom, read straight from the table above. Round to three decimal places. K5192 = 3.550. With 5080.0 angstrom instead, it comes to 3.543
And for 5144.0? 3.397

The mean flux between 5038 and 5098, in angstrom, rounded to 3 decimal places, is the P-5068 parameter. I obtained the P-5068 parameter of 3.875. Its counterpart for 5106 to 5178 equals 3.650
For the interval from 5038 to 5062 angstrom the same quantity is 4.049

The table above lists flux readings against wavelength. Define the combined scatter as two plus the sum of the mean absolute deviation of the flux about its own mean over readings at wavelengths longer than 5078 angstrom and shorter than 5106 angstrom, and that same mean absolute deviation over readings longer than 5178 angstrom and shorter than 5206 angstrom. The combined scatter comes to 2.23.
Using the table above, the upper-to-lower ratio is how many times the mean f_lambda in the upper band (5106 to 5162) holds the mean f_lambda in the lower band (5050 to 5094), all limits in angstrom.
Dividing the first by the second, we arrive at 0.95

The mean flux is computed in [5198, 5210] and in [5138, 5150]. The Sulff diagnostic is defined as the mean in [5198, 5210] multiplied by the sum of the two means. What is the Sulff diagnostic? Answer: 28.6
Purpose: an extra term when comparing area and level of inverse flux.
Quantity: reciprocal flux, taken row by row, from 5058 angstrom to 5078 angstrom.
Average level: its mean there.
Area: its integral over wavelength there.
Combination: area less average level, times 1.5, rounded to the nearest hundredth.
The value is 7.52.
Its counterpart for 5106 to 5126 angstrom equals 7.85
